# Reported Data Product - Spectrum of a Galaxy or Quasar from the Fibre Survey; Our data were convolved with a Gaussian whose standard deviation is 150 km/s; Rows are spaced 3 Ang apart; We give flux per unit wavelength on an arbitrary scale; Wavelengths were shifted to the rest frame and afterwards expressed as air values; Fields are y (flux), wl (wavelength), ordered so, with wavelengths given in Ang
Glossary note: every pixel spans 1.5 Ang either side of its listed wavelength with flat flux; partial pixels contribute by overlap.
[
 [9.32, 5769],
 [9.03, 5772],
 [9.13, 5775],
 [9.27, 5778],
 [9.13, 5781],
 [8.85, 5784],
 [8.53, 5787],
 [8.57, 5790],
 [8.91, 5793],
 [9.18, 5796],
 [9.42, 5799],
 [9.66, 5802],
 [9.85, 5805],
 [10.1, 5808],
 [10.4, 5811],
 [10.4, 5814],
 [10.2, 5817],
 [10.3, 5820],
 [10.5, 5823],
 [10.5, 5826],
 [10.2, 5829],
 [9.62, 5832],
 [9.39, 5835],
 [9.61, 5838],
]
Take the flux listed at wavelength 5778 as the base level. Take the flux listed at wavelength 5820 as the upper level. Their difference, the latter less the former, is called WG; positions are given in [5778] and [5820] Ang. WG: 1.0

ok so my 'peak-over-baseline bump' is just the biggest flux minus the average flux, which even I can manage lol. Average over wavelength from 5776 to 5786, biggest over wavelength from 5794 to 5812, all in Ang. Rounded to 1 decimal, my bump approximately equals 1.3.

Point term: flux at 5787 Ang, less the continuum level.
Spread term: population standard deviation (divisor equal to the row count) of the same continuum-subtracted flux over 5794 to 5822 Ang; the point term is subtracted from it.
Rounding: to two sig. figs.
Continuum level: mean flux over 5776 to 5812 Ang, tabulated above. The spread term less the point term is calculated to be 1.2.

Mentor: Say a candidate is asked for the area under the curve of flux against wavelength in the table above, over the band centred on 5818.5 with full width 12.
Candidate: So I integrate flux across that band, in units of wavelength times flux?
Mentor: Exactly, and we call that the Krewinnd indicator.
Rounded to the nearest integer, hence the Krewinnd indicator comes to 124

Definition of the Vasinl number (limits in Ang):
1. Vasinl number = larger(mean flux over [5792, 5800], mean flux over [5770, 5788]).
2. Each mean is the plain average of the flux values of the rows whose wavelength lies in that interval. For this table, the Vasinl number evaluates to 9.17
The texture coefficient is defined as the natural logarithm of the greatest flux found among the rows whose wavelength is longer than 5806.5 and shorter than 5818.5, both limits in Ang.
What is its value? 2.34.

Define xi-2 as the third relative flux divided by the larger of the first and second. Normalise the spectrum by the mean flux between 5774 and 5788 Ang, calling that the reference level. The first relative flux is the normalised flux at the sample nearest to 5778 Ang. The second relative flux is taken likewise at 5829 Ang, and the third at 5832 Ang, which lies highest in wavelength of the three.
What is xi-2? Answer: 0.94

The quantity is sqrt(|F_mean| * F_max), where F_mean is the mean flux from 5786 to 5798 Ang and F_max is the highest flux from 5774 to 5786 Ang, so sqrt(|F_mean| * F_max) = 9.0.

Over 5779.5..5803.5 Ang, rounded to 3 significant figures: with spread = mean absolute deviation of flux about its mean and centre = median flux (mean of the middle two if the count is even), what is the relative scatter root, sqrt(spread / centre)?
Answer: 0.187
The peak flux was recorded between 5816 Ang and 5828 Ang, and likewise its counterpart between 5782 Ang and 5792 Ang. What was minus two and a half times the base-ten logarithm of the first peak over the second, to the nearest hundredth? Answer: -0.19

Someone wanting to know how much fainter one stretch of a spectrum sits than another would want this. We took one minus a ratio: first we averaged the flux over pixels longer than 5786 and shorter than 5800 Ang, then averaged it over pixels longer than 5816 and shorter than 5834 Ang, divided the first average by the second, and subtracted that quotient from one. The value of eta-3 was 0.13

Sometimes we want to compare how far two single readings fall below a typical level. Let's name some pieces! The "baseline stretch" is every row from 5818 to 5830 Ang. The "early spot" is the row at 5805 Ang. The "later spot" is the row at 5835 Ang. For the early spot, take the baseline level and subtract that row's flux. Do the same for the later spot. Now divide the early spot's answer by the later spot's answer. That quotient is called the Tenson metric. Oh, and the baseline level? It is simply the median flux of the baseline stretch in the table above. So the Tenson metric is 0.5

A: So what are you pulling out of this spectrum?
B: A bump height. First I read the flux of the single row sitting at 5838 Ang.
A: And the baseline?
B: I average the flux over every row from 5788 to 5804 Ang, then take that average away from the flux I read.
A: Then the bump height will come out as 0.46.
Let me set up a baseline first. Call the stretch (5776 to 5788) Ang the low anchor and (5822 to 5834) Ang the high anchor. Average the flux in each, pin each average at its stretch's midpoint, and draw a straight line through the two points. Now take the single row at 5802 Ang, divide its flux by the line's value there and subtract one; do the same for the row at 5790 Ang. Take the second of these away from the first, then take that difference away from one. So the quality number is 0.92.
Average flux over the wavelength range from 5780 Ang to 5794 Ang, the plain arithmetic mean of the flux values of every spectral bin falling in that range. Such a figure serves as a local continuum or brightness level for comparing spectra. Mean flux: 8.8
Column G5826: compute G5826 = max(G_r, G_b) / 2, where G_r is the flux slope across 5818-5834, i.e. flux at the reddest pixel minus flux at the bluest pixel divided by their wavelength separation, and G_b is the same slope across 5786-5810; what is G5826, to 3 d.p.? 0.037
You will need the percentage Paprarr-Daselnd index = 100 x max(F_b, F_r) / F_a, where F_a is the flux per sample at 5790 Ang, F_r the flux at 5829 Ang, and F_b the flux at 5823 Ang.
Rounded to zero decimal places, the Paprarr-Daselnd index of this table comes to 123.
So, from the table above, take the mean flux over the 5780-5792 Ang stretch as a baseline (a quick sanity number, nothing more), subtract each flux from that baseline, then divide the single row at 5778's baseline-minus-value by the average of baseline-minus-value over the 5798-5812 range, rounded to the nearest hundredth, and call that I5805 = 0.45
